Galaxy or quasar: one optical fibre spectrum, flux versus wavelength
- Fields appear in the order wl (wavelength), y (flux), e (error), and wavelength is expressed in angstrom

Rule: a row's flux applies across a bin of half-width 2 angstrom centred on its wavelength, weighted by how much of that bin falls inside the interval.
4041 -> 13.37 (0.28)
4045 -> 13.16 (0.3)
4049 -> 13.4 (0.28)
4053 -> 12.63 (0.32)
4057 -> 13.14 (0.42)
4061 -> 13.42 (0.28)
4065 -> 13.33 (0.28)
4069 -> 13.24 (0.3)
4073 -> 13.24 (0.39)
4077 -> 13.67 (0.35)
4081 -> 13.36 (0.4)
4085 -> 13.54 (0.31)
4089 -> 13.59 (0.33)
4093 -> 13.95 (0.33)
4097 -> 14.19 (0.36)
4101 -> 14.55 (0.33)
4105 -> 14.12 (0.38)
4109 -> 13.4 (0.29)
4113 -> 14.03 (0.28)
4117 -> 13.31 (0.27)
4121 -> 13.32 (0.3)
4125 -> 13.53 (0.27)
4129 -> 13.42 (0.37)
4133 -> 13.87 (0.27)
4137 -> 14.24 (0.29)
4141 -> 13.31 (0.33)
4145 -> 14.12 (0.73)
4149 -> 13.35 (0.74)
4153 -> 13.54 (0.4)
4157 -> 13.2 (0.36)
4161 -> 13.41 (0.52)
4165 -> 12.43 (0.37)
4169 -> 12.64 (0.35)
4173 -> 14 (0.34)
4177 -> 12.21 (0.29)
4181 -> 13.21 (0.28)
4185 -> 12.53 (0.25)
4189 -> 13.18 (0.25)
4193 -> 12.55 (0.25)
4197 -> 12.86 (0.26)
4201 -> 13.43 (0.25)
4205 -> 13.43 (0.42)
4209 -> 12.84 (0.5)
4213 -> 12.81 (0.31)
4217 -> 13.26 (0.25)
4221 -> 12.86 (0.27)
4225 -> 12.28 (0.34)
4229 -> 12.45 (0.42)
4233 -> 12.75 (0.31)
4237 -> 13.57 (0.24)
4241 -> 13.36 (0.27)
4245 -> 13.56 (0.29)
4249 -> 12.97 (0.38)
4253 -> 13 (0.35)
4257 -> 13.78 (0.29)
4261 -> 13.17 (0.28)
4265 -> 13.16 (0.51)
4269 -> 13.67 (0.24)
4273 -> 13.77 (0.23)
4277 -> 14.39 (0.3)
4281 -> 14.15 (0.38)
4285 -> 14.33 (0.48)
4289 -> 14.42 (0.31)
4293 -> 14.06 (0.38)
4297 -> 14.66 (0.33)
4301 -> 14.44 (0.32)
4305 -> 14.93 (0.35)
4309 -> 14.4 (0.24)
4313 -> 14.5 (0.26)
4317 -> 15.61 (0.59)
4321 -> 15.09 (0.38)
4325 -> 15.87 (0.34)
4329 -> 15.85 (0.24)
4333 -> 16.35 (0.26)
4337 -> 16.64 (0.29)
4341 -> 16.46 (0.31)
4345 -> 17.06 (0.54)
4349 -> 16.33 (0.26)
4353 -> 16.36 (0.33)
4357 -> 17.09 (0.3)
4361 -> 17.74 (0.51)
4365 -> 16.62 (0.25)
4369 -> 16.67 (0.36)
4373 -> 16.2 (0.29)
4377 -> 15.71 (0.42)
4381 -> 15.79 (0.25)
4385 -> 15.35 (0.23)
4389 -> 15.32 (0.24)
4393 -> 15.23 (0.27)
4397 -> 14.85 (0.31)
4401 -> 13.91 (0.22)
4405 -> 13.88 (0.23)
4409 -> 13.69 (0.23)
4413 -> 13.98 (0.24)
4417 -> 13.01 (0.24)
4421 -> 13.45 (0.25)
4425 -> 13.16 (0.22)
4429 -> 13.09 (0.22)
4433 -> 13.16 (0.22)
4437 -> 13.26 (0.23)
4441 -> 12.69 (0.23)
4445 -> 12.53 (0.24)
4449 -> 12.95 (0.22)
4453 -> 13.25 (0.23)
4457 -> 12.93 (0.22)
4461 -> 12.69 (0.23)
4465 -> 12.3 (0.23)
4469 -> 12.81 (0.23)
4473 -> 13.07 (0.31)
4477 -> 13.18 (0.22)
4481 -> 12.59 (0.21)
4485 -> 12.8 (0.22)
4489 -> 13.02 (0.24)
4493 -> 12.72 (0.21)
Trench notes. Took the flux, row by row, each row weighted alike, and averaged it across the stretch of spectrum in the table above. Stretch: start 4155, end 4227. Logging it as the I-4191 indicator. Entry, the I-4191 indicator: 13.0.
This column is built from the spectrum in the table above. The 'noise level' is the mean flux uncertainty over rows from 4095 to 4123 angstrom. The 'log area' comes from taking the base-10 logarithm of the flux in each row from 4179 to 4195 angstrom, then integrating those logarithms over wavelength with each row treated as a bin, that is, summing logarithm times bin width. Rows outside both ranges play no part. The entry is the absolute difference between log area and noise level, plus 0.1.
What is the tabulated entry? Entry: 18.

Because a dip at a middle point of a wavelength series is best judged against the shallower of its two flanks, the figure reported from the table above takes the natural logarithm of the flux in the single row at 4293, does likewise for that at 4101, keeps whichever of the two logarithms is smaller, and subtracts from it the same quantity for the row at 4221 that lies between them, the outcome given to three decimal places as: 0.089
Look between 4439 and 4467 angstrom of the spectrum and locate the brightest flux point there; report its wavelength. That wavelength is 4453 angstrom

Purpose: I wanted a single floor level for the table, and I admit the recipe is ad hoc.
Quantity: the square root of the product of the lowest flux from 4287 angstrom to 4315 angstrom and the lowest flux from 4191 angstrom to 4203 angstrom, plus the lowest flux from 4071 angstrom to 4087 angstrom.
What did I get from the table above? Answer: 26.5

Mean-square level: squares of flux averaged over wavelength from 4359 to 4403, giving 249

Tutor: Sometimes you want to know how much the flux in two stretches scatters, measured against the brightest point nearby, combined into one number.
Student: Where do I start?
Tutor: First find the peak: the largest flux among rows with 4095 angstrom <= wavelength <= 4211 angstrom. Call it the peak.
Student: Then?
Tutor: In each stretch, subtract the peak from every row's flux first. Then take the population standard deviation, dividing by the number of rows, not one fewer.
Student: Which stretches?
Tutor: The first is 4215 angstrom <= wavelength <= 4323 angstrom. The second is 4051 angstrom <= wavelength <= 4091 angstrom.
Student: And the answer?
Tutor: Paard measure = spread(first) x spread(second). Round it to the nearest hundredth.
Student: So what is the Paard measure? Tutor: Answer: 0.23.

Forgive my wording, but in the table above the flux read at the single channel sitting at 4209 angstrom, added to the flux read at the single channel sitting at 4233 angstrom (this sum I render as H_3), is 25.6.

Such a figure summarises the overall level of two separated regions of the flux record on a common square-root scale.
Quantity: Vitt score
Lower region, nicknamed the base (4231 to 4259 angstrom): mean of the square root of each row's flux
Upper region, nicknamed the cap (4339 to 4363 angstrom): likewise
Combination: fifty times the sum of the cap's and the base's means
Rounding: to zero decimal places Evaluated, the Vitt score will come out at 387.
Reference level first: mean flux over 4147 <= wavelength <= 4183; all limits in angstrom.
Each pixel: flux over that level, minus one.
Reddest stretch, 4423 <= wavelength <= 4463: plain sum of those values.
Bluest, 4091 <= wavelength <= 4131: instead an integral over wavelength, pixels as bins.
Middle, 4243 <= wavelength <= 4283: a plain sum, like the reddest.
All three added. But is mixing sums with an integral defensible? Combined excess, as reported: 2.3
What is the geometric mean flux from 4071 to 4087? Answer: 13.5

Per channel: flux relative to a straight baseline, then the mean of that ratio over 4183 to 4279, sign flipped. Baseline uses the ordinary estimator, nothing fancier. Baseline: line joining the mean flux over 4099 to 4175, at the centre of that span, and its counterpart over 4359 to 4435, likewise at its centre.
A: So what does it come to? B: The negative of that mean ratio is -0.94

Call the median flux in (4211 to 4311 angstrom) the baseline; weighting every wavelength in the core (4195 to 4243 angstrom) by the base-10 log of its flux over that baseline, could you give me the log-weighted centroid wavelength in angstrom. 4219.6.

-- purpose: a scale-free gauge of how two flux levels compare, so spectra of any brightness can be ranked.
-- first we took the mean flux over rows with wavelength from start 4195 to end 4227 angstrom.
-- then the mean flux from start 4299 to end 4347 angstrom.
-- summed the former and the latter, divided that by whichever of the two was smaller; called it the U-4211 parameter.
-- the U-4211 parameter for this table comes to 2.20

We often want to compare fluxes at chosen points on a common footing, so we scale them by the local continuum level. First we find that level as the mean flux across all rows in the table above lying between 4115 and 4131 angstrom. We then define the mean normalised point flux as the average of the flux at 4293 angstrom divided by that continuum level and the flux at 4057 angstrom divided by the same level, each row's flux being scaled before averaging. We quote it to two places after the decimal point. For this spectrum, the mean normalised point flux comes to 1.02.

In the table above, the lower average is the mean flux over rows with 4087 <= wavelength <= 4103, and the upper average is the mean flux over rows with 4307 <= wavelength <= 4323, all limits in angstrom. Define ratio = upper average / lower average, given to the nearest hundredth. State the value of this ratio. 1.06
